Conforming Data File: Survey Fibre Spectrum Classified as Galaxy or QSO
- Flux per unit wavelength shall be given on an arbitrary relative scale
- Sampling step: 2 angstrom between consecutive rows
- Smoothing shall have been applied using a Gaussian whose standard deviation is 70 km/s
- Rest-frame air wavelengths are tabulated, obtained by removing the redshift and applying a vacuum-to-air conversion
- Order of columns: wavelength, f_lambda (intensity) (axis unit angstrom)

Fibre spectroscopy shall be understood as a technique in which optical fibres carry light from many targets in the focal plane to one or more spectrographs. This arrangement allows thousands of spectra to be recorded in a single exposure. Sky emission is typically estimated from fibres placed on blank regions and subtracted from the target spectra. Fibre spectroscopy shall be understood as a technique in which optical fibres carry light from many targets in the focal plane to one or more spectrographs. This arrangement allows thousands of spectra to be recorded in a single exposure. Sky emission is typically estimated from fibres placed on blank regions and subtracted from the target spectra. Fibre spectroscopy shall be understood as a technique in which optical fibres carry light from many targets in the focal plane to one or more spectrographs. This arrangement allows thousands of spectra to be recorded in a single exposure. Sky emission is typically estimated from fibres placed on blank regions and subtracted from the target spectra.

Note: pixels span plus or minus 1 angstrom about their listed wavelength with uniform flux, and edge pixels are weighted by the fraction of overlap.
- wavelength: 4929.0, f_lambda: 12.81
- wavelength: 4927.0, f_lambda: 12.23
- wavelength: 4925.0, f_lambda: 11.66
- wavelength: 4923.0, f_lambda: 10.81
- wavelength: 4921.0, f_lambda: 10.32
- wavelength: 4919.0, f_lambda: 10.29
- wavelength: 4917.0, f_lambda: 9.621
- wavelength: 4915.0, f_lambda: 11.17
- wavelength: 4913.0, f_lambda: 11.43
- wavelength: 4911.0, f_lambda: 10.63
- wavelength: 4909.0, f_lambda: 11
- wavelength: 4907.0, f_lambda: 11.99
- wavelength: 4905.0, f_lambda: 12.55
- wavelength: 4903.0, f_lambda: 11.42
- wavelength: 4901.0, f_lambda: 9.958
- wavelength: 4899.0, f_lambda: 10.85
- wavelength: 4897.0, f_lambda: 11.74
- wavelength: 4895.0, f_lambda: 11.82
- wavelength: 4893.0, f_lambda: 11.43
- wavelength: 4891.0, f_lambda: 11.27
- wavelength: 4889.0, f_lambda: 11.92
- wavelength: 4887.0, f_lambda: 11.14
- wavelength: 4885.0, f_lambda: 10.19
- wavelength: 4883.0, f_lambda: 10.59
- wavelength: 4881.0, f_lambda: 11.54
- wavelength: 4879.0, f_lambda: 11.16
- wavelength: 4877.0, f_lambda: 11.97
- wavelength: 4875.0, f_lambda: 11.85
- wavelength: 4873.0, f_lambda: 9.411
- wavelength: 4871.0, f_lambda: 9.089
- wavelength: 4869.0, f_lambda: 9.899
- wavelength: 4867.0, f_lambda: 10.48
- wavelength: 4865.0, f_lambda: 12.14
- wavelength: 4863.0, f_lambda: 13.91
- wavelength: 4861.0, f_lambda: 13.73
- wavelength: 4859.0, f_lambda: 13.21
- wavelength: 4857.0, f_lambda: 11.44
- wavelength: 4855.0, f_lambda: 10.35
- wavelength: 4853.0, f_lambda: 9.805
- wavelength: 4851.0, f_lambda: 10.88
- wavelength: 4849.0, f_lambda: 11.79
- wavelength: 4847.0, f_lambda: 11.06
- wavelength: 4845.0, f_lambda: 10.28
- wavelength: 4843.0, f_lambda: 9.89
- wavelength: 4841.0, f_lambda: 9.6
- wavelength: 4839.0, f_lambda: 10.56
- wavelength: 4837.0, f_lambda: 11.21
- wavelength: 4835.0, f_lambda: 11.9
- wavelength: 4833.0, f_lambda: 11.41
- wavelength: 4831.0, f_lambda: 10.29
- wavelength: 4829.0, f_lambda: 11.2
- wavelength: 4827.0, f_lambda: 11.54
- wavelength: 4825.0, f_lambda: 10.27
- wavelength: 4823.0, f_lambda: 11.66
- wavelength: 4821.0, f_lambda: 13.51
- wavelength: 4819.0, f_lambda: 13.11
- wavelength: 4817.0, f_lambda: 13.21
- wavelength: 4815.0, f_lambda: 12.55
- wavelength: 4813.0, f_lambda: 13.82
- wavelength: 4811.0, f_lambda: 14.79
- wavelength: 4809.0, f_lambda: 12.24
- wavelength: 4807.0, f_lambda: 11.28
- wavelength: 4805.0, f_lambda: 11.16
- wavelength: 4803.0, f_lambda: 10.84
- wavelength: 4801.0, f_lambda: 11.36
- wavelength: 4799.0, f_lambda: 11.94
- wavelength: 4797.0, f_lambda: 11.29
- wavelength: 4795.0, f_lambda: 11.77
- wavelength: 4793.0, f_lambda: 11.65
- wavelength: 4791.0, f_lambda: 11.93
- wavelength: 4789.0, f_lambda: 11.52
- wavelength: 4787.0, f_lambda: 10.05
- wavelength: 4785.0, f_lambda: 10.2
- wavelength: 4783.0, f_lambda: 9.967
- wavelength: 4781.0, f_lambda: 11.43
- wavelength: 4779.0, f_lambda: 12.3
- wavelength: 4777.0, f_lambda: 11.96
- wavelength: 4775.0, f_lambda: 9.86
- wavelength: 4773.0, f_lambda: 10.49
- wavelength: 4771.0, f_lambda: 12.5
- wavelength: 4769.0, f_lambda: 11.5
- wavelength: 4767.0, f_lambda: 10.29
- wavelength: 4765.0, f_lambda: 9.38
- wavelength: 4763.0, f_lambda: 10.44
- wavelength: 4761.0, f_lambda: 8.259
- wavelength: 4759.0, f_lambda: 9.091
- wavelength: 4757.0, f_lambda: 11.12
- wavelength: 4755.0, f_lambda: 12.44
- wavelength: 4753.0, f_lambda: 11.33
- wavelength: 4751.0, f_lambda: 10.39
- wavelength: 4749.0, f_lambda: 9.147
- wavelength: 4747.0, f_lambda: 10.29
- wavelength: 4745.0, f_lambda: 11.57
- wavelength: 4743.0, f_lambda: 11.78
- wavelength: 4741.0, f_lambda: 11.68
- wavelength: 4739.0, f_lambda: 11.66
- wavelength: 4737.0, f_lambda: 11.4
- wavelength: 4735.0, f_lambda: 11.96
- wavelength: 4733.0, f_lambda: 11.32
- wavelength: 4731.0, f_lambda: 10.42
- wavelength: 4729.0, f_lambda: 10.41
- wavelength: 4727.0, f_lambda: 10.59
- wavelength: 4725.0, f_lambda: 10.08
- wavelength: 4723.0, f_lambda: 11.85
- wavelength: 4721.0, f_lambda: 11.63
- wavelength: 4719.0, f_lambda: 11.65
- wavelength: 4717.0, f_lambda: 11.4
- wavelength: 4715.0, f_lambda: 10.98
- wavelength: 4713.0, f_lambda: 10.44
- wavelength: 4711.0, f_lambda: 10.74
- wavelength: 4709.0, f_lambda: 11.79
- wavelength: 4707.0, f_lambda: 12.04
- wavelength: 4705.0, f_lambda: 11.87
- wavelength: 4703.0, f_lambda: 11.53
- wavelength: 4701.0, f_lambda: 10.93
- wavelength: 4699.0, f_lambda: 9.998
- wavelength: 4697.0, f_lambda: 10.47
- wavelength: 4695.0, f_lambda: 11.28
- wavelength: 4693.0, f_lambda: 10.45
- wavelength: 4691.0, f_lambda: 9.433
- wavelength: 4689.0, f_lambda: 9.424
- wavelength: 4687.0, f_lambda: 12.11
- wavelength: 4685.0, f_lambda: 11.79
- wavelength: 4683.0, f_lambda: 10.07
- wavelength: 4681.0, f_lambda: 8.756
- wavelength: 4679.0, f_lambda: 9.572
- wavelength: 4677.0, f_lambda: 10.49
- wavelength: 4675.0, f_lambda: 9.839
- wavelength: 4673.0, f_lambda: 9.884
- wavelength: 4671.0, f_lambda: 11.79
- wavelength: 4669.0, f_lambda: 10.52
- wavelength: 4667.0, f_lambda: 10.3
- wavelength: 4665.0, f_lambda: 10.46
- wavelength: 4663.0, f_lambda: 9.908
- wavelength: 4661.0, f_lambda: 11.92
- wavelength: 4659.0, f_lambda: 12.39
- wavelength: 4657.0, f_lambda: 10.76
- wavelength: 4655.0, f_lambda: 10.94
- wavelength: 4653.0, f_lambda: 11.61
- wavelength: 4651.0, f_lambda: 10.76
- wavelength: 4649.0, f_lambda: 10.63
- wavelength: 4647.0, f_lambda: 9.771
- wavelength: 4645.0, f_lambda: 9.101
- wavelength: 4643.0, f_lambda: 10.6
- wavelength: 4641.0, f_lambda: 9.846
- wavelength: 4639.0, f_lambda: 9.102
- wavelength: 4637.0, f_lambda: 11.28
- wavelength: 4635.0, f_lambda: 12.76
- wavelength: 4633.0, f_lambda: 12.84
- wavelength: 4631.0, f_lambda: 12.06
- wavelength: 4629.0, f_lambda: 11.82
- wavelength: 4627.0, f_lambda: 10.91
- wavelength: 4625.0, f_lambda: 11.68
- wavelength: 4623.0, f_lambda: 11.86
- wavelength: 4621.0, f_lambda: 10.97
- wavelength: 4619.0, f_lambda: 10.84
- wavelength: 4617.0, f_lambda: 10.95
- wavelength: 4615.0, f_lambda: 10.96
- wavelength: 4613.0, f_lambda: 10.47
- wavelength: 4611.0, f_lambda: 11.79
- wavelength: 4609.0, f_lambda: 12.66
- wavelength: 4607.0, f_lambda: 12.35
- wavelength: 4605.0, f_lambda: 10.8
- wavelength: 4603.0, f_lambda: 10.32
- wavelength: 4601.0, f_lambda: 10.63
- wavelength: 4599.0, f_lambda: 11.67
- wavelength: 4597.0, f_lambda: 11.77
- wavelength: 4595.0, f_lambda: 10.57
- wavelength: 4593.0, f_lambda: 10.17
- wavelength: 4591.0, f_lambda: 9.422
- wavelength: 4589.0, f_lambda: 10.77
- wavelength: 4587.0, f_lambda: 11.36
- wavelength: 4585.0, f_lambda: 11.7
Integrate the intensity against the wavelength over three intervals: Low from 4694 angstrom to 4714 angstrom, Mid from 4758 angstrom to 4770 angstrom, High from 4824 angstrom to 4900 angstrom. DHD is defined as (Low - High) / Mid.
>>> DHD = -5.3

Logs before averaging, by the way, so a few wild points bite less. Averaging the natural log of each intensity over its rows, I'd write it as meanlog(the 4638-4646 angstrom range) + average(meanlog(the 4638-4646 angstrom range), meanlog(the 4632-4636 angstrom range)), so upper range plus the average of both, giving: 4.67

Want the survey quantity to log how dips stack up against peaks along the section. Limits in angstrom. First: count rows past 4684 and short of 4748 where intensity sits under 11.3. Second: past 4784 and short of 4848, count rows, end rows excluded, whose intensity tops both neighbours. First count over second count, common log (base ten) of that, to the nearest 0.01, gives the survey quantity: 0.27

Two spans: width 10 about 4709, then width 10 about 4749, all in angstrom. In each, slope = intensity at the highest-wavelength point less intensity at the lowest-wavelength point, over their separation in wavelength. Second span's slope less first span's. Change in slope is 0.15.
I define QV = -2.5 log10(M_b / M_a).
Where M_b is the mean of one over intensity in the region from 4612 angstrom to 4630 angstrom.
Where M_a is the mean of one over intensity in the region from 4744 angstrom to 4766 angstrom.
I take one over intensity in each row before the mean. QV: 0.10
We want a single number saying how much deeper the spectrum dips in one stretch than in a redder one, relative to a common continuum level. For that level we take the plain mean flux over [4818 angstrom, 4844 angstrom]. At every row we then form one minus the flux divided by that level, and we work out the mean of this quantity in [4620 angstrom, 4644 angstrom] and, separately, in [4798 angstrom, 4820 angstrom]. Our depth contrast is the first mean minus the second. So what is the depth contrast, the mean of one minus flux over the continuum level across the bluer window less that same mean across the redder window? 0.10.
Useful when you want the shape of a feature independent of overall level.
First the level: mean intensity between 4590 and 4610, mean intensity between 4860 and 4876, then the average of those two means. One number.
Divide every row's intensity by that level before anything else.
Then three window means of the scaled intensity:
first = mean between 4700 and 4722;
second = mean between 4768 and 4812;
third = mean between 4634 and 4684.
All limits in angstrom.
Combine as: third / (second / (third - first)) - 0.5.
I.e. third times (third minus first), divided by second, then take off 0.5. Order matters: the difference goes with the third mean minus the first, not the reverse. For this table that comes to -0.57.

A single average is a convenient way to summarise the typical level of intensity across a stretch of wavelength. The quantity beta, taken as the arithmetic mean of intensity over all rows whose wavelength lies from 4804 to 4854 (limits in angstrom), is 11.56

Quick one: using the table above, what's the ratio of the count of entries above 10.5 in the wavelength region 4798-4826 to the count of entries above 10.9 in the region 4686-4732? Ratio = 1.1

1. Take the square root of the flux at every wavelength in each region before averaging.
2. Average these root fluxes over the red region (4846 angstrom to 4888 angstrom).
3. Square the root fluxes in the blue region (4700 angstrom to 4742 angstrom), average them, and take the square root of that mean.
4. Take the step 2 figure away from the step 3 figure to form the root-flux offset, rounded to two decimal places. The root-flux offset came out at 0.01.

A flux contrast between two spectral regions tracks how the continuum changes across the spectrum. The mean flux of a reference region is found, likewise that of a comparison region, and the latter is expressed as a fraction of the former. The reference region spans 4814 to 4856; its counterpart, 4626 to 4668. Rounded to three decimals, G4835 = 0.973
